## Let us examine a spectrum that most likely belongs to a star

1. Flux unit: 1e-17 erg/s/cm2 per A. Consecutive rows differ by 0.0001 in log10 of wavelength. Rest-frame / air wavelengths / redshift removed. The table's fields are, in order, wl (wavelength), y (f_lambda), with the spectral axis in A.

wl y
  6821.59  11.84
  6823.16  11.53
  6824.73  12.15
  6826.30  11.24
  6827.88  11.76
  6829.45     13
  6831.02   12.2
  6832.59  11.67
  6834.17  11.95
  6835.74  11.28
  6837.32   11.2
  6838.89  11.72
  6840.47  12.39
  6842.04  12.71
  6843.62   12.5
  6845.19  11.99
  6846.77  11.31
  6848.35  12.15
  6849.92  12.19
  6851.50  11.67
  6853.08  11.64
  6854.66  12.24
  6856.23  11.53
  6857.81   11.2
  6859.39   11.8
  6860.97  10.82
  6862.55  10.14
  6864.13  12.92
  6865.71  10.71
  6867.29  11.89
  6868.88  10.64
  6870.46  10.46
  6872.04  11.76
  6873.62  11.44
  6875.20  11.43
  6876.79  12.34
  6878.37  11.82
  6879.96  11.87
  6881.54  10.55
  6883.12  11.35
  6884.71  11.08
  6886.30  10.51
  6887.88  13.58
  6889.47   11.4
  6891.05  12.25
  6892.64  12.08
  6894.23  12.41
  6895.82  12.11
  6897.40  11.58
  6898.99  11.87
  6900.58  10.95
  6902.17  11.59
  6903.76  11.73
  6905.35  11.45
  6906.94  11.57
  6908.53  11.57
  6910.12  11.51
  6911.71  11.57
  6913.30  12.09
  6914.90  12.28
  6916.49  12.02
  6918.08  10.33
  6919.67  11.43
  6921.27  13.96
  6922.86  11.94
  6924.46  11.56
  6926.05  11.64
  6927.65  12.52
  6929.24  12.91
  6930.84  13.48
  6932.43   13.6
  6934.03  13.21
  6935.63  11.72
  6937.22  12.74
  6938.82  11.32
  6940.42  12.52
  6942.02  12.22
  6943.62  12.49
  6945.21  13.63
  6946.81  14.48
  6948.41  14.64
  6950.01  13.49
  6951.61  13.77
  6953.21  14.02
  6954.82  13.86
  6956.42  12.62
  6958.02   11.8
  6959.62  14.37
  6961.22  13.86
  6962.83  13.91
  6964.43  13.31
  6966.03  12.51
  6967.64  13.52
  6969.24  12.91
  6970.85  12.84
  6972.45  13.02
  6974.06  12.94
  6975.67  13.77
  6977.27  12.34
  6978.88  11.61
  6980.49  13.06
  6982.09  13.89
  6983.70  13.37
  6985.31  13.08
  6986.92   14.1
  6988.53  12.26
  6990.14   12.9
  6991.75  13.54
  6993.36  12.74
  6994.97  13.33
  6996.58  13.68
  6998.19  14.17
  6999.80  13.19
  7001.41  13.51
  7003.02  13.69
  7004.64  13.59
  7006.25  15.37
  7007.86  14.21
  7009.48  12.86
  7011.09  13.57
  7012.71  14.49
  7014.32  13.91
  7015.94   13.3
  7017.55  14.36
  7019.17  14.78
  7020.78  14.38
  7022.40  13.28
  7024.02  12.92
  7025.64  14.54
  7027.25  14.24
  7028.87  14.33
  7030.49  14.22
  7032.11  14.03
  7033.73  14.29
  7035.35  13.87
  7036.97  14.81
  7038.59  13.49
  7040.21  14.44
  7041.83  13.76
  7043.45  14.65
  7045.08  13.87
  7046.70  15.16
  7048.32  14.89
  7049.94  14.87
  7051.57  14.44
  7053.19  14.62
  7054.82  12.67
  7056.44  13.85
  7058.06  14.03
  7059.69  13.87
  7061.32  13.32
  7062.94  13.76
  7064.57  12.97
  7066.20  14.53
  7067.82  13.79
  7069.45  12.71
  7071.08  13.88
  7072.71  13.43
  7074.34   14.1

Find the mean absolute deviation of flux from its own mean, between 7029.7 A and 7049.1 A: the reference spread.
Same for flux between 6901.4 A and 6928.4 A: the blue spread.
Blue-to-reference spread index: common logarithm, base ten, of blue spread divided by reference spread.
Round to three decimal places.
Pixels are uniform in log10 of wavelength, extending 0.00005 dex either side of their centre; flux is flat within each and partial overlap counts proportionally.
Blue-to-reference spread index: 0.048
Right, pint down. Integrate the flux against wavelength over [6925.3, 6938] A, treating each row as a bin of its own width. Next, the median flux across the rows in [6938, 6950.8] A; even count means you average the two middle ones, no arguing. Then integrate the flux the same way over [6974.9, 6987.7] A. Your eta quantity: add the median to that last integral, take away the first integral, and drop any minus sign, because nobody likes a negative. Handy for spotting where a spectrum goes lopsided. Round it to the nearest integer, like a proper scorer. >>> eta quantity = 20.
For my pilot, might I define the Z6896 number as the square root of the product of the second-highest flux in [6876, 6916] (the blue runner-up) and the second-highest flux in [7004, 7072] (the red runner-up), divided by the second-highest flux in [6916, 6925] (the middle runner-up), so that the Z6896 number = 1.14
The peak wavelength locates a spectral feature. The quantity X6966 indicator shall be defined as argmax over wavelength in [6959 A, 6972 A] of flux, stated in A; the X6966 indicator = 6959.62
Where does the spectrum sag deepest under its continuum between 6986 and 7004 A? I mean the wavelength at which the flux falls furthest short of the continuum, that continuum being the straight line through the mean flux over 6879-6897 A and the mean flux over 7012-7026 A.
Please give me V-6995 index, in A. 6988.53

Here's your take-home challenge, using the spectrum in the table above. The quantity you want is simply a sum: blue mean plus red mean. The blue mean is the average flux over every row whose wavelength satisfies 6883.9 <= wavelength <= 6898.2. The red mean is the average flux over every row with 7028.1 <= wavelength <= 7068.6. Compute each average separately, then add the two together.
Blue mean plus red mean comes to 26.0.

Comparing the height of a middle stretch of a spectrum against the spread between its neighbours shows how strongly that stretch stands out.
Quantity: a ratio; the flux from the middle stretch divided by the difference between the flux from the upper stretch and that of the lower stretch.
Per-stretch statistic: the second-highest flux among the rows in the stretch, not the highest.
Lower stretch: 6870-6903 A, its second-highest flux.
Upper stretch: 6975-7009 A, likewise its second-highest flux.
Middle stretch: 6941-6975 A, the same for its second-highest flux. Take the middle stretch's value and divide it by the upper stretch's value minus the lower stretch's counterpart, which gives 8.0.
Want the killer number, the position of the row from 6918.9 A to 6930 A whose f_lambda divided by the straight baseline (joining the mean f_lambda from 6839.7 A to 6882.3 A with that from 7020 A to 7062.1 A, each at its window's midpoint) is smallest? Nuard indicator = 6919.67 A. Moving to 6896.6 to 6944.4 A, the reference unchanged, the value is 6918.08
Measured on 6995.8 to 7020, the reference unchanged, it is 7009.48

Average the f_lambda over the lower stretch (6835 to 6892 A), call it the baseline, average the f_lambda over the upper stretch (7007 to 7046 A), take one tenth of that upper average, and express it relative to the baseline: 0.121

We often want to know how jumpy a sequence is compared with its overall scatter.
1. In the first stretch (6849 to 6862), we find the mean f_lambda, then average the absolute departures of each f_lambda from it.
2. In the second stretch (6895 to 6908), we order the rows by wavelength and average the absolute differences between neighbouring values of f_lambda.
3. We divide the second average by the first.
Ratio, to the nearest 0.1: 1.2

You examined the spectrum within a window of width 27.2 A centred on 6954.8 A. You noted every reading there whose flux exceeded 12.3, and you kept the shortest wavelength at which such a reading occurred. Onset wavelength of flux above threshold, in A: 6943.62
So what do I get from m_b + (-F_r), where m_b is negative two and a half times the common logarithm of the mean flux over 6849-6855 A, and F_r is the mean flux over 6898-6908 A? -14.2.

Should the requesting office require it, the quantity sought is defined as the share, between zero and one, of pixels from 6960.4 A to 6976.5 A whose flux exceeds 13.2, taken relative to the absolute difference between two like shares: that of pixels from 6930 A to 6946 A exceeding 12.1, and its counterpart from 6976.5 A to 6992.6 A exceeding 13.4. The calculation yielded 1.0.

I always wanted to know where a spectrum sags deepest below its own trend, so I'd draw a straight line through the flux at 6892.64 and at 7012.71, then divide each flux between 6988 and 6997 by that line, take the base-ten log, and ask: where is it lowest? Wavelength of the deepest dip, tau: 6988.53 A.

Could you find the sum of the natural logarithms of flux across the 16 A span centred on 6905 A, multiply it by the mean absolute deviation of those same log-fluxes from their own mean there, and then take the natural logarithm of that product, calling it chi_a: -1.19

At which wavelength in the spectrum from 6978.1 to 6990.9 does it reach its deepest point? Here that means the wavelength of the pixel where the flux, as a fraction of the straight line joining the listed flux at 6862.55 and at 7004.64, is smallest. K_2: 6978.88 A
